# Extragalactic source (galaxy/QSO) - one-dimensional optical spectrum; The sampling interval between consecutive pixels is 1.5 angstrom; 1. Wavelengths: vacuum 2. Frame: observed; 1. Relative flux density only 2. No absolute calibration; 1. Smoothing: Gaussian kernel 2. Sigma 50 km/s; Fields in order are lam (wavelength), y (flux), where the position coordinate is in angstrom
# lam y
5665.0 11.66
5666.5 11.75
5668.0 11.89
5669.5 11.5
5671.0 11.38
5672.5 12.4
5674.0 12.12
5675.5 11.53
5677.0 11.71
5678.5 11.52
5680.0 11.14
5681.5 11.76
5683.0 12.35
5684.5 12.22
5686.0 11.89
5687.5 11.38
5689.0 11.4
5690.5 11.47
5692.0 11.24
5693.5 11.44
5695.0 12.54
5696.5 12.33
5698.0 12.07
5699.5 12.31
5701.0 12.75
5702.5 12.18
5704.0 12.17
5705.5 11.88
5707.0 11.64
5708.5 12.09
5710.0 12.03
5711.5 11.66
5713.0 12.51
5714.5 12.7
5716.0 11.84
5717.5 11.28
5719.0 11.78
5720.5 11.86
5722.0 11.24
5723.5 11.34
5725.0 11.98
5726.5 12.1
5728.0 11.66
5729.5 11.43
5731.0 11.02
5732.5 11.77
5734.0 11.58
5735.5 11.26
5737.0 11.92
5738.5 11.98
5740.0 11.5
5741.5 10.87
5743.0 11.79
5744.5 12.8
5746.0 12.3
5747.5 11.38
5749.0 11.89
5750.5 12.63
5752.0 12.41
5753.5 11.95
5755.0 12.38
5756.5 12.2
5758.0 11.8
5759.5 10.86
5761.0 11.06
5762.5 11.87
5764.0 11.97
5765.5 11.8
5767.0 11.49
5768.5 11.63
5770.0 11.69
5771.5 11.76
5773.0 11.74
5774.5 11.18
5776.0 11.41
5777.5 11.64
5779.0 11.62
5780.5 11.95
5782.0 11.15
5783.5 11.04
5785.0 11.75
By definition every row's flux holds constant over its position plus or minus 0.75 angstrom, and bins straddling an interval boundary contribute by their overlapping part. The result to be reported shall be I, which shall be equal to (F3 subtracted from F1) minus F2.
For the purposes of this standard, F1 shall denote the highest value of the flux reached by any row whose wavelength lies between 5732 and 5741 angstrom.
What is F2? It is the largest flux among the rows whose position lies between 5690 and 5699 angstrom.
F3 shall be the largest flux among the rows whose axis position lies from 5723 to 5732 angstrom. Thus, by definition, -12.7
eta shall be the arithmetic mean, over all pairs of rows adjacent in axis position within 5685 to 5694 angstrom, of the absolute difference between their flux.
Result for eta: 0.21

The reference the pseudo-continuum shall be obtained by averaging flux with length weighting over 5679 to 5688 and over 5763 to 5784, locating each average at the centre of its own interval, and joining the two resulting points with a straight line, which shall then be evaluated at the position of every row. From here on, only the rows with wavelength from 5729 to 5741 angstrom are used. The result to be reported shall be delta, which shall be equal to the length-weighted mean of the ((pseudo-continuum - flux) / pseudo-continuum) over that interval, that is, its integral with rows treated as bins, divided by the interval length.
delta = 0.011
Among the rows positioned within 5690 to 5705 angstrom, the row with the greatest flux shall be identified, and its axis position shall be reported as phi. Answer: 5701.0 angstrom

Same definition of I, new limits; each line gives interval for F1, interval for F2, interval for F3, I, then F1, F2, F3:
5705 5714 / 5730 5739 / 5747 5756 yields -12.1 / 12.51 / 11.98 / 12.63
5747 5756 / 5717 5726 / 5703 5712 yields -11.5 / 12.63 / 11.98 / 12.17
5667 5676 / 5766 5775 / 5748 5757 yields -12.0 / 12.4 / 11.76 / 12.63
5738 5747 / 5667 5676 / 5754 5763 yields -12.0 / 12.8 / 12.4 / 12.38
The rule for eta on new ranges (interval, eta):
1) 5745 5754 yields 0.57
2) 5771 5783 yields 0.31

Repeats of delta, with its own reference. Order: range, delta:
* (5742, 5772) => -0.022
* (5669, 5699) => 0.001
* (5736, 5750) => -0.015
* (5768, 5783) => 0.001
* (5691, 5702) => -0.027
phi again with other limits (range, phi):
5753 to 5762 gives 5755.0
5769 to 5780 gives 5771.5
